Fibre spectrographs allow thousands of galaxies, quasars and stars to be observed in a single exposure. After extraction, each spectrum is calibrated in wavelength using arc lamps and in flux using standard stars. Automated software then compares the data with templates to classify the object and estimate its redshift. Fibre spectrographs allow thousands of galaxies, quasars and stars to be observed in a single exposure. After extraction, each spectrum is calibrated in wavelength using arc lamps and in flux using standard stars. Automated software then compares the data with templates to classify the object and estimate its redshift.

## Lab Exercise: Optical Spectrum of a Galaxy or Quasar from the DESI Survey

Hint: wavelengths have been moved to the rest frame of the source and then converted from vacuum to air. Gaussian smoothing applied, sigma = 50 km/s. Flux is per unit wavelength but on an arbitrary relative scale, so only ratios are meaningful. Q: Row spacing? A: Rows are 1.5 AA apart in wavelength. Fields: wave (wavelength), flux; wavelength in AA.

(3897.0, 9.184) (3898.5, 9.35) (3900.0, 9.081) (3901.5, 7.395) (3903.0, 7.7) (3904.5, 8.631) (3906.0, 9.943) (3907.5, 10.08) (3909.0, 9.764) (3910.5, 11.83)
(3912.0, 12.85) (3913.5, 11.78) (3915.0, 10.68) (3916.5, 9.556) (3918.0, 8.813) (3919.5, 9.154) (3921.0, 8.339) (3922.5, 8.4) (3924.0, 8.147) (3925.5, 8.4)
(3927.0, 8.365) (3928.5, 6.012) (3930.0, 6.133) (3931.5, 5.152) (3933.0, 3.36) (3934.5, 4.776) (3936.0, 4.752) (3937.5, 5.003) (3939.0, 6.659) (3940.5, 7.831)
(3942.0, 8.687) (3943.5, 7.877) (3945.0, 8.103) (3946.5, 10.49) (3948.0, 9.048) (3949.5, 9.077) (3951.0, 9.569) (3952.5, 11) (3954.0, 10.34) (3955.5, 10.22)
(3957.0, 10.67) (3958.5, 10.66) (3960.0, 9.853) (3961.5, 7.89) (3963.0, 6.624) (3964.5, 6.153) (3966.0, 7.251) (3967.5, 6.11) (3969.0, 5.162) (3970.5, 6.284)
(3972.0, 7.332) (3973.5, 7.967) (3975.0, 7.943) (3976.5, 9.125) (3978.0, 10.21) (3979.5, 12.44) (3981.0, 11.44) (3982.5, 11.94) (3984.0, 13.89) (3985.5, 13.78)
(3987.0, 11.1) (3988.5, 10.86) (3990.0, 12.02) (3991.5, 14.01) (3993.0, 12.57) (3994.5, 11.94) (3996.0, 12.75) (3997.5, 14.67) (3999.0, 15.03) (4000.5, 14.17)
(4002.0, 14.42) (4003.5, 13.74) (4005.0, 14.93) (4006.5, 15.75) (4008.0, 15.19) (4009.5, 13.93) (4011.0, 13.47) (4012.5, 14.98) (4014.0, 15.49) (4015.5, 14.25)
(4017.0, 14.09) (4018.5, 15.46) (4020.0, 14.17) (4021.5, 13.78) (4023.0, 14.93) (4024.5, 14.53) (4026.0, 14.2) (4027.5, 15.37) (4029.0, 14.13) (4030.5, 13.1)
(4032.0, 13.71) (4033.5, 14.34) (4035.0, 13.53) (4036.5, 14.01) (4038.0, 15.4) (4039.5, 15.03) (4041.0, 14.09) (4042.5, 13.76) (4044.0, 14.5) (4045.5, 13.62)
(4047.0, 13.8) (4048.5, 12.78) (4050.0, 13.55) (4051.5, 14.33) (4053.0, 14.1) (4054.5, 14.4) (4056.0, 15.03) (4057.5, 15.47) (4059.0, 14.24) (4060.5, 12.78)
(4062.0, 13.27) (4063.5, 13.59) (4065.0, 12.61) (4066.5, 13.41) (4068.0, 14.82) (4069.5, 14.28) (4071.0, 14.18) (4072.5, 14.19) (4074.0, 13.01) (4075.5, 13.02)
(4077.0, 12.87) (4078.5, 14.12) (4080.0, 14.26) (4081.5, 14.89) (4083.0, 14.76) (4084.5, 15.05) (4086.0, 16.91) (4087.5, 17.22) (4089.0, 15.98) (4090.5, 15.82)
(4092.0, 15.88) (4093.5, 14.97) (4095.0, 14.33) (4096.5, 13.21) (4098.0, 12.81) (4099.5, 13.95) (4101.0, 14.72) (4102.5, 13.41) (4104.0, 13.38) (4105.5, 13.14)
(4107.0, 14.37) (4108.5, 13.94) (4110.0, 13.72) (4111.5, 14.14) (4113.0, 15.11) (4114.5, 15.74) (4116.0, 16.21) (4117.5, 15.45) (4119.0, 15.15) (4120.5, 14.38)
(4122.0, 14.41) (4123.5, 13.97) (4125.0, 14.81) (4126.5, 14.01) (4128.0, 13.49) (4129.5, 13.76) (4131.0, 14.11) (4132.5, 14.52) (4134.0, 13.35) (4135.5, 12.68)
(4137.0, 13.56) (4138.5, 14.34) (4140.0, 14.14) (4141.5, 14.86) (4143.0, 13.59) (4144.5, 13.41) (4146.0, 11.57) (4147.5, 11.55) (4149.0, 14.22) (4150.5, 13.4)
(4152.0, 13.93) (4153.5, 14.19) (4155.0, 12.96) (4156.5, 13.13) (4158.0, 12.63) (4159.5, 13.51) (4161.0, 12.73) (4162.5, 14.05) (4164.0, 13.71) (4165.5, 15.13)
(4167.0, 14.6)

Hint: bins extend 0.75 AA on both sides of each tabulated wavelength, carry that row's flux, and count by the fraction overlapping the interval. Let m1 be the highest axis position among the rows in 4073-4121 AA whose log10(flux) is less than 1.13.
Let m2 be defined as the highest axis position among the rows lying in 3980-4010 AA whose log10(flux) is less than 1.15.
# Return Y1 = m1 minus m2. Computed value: 96.0 AA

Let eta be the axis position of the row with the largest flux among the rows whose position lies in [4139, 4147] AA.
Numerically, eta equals 4141.5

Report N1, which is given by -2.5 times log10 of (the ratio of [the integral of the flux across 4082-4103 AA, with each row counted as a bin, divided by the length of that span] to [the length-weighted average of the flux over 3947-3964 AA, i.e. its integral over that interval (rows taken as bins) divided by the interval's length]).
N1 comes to -0.49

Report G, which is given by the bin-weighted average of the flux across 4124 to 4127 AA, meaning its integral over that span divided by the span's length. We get 14.4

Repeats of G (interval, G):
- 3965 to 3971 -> 6.2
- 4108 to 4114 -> 14.3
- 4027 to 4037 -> 14.0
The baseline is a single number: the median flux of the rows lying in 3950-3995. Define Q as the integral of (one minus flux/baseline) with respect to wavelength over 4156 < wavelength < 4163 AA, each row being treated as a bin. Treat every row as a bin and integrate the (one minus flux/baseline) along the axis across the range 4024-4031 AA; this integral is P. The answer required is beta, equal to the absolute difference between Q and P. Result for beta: 0.76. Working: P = -2.7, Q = -2.0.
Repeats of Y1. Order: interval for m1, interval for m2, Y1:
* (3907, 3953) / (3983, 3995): -42.0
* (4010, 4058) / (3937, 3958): 91.5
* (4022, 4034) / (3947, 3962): 69.0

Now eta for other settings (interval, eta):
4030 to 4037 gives 4033.5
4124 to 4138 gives 4125.0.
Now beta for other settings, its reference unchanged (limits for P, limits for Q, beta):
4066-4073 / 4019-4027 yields 0.53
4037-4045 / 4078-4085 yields 0.34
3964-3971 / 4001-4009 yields 6.27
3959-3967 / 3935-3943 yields 0.81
